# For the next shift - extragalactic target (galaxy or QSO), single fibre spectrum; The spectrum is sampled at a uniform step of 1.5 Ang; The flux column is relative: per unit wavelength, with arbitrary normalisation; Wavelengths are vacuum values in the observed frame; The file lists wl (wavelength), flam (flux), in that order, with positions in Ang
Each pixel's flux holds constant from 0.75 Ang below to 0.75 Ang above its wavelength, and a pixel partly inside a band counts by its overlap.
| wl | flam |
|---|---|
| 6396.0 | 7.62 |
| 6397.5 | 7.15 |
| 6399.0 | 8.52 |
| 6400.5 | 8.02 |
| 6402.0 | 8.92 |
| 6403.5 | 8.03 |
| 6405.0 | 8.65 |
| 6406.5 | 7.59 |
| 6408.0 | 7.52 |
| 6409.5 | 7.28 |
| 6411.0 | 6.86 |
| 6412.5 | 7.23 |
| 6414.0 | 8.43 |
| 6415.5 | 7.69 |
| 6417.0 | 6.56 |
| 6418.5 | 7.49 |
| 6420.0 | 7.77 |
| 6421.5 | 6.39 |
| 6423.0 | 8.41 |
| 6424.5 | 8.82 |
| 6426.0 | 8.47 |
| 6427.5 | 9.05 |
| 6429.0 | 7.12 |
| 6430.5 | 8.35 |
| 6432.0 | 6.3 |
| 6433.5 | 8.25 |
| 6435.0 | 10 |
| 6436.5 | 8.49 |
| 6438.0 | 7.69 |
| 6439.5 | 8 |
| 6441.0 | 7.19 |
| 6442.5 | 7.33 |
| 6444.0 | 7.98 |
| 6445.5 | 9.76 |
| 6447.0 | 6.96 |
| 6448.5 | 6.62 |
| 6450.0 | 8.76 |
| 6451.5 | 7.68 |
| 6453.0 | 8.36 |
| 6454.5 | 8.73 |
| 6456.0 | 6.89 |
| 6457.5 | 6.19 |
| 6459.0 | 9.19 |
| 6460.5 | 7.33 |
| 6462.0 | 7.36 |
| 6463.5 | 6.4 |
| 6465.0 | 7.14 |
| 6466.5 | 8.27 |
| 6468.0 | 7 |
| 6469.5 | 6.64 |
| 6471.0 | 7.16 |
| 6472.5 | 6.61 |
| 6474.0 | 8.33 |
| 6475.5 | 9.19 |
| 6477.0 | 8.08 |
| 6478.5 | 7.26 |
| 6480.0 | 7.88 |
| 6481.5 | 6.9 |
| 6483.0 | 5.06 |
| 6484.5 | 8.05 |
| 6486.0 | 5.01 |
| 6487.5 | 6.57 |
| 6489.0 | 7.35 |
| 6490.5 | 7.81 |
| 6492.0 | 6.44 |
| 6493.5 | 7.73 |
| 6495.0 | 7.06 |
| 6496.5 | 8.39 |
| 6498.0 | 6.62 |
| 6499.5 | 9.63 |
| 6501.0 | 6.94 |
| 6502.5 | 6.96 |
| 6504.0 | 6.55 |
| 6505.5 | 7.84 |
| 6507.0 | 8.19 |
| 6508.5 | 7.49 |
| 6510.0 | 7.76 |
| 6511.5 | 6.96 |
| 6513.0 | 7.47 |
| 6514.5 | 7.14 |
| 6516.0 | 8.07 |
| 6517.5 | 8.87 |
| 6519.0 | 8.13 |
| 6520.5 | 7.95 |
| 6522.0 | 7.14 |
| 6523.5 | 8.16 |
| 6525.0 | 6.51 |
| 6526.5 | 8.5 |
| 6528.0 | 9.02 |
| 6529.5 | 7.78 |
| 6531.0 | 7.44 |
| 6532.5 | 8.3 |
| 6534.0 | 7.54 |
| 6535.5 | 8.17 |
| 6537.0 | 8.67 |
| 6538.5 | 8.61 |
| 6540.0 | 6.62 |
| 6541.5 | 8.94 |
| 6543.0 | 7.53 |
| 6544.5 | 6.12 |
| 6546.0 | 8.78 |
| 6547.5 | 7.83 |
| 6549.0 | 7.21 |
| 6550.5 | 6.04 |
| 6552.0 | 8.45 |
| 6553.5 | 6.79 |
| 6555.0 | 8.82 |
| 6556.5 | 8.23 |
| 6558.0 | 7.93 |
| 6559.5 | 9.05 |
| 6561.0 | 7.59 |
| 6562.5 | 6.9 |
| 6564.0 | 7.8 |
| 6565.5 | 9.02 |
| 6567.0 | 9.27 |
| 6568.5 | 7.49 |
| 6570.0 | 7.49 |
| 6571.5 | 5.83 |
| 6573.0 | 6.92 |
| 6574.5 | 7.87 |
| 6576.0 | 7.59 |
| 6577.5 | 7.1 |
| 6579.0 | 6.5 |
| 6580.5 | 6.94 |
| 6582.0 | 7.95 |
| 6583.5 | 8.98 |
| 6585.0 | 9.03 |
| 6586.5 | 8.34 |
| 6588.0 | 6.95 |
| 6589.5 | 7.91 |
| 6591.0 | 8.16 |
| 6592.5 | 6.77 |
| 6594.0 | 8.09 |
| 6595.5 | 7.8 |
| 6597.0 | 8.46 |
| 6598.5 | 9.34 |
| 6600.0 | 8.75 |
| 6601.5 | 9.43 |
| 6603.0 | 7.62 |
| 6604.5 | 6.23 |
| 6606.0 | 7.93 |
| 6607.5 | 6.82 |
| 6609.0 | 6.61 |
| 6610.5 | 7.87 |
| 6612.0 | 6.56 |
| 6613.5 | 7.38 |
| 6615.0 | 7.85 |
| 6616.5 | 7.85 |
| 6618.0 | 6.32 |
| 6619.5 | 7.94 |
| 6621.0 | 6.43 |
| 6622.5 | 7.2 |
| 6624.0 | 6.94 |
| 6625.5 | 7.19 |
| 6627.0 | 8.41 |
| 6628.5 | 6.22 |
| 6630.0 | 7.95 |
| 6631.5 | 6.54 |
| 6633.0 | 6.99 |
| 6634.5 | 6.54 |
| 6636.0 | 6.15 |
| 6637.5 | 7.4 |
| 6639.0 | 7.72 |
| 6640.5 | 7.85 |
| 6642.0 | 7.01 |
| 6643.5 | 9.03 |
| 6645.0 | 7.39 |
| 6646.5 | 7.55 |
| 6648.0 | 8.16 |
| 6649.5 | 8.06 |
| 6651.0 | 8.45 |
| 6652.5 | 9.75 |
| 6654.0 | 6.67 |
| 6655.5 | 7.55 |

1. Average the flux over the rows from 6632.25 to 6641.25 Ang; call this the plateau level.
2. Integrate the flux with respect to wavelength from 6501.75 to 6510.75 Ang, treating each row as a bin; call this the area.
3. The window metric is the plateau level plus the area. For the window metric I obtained 74.3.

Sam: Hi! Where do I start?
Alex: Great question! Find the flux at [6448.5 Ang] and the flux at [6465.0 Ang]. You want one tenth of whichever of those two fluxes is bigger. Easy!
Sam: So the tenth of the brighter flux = 0.71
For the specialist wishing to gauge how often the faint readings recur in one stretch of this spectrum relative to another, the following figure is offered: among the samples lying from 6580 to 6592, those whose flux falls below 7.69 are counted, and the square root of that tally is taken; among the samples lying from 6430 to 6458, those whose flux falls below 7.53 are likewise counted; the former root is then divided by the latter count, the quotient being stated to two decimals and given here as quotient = 0.20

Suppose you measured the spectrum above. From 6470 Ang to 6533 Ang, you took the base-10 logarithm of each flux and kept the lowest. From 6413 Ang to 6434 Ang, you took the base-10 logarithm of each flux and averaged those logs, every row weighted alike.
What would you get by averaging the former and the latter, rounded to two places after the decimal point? 0.79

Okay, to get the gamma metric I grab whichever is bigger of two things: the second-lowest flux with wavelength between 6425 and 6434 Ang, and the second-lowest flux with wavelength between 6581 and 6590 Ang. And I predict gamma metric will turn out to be 7.9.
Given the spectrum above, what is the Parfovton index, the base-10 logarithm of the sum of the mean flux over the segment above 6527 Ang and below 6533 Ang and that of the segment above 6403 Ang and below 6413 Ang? 1.197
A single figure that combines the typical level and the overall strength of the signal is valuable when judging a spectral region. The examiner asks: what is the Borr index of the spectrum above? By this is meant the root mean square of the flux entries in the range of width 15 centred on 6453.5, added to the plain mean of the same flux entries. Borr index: 15.4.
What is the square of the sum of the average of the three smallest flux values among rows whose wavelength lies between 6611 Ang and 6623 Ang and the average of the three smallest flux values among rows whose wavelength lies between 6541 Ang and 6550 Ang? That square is 179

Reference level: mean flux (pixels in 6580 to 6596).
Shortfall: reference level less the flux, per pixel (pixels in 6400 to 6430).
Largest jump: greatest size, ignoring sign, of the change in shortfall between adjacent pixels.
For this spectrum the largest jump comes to 2.0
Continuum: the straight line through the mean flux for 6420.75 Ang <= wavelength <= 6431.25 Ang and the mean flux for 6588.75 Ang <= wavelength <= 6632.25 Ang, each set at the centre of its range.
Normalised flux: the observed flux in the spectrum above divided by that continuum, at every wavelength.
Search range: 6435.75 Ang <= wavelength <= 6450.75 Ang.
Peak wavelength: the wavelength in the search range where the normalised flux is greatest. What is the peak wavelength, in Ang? 6445.5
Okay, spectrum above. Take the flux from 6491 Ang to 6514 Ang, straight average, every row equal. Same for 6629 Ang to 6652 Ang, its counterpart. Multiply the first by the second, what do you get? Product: 56.2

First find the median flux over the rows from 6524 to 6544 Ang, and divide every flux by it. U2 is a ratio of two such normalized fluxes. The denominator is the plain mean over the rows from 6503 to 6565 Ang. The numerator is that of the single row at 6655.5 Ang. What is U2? 0.97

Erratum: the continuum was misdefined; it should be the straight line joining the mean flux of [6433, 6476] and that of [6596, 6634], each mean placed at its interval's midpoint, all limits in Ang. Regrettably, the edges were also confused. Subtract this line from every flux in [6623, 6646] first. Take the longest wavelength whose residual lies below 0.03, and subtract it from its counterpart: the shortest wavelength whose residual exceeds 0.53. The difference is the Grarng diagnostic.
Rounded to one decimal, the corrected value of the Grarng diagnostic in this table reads -18.0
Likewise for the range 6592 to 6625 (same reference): -30.0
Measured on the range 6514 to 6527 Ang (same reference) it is -7.5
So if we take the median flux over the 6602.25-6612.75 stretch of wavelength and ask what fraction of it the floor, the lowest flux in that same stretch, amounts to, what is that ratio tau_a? 0.91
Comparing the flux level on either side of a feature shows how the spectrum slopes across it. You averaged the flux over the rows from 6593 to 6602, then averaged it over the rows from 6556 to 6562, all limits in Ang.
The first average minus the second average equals 0.4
